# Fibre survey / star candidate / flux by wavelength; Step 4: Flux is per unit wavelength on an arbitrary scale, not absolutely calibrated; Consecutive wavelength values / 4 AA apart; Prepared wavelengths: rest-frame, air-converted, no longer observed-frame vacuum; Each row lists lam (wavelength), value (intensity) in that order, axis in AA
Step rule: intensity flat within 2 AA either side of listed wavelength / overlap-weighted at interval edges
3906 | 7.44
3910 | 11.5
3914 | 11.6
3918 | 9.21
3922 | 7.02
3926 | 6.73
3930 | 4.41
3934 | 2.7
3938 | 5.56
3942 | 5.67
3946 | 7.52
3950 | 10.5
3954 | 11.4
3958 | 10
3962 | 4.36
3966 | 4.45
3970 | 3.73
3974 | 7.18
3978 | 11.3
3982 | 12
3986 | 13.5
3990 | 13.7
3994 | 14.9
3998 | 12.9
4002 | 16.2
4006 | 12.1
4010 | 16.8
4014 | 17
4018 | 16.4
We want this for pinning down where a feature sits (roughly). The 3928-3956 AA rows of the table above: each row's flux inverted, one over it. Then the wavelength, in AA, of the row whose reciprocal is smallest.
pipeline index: 3954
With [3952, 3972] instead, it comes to 3954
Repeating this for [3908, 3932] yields 3914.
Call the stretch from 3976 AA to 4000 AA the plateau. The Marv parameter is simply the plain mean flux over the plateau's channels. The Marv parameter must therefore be 13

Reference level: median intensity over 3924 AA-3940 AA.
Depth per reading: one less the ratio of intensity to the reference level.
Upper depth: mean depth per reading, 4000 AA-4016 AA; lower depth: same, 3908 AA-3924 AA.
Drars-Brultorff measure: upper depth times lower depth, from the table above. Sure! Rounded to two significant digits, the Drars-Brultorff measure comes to 2.1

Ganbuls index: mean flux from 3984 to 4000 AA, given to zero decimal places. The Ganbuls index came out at 14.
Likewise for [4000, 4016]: 16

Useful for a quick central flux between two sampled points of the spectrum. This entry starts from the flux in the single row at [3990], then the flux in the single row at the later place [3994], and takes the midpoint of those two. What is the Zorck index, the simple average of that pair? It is 14.3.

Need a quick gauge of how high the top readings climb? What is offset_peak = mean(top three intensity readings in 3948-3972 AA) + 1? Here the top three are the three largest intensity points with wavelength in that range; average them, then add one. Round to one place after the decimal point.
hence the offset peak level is 11.6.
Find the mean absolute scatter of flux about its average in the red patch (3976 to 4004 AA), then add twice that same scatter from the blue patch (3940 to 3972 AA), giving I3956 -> 6.5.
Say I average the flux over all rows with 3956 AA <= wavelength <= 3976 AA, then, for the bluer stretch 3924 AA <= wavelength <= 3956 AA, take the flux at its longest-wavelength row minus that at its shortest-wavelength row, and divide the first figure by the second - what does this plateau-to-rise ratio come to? 1.3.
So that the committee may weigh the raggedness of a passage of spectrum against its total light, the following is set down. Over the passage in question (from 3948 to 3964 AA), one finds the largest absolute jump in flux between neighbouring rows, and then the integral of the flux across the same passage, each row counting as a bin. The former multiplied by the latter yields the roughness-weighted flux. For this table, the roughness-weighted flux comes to 818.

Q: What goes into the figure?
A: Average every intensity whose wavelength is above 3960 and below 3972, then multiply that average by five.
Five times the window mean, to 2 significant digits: 21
